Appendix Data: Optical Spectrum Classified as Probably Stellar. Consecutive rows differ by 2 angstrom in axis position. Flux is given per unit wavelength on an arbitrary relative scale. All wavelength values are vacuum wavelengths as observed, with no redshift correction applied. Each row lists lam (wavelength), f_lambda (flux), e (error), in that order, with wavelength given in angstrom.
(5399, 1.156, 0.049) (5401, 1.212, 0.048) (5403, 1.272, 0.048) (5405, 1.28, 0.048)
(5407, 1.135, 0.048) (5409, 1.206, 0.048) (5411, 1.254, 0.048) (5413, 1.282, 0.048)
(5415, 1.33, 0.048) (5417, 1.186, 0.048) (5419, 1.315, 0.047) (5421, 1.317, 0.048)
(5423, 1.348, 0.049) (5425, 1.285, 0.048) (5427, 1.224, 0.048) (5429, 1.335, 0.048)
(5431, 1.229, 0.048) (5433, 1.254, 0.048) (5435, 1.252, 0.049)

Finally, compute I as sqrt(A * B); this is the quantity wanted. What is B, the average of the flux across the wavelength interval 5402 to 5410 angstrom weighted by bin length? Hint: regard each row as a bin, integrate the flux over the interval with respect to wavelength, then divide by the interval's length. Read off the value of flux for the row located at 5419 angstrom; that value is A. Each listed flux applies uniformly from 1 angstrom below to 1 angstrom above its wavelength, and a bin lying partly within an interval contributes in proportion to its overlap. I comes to 1.268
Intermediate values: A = 1.315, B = 1.22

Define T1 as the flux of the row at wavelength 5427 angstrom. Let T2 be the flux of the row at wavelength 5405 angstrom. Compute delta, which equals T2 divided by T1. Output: 1.05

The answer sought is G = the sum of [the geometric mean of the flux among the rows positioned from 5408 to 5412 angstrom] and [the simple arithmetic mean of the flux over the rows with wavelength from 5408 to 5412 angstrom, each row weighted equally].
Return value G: 2.46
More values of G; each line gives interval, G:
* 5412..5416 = 2.61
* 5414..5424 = 2.60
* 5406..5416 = 2.48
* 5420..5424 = 2.66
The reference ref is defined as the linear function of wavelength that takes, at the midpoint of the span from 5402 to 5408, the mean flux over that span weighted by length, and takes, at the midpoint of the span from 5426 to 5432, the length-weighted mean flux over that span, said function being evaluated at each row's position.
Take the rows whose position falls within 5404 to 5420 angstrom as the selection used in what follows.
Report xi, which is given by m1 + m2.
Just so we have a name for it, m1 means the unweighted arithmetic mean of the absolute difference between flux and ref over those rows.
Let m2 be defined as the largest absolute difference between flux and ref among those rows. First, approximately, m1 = 0.0560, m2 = 0.097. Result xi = 0.153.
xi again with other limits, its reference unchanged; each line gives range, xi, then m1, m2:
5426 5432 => 0.121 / 0.0482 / 0.072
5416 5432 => 0.151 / 0.0573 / 0.094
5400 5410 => 0.144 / 0.0467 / 0.097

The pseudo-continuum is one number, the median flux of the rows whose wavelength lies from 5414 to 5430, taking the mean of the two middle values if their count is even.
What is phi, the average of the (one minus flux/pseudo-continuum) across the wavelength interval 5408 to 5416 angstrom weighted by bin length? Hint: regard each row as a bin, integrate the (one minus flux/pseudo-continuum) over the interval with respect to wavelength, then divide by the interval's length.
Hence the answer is 0.036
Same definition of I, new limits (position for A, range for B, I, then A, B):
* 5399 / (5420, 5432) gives 1.221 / 1.156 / 1.29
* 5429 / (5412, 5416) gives 1.320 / 1.335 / 1.31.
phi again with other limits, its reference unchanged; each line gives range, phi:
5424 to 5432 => 0.036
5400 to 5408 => 0.069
